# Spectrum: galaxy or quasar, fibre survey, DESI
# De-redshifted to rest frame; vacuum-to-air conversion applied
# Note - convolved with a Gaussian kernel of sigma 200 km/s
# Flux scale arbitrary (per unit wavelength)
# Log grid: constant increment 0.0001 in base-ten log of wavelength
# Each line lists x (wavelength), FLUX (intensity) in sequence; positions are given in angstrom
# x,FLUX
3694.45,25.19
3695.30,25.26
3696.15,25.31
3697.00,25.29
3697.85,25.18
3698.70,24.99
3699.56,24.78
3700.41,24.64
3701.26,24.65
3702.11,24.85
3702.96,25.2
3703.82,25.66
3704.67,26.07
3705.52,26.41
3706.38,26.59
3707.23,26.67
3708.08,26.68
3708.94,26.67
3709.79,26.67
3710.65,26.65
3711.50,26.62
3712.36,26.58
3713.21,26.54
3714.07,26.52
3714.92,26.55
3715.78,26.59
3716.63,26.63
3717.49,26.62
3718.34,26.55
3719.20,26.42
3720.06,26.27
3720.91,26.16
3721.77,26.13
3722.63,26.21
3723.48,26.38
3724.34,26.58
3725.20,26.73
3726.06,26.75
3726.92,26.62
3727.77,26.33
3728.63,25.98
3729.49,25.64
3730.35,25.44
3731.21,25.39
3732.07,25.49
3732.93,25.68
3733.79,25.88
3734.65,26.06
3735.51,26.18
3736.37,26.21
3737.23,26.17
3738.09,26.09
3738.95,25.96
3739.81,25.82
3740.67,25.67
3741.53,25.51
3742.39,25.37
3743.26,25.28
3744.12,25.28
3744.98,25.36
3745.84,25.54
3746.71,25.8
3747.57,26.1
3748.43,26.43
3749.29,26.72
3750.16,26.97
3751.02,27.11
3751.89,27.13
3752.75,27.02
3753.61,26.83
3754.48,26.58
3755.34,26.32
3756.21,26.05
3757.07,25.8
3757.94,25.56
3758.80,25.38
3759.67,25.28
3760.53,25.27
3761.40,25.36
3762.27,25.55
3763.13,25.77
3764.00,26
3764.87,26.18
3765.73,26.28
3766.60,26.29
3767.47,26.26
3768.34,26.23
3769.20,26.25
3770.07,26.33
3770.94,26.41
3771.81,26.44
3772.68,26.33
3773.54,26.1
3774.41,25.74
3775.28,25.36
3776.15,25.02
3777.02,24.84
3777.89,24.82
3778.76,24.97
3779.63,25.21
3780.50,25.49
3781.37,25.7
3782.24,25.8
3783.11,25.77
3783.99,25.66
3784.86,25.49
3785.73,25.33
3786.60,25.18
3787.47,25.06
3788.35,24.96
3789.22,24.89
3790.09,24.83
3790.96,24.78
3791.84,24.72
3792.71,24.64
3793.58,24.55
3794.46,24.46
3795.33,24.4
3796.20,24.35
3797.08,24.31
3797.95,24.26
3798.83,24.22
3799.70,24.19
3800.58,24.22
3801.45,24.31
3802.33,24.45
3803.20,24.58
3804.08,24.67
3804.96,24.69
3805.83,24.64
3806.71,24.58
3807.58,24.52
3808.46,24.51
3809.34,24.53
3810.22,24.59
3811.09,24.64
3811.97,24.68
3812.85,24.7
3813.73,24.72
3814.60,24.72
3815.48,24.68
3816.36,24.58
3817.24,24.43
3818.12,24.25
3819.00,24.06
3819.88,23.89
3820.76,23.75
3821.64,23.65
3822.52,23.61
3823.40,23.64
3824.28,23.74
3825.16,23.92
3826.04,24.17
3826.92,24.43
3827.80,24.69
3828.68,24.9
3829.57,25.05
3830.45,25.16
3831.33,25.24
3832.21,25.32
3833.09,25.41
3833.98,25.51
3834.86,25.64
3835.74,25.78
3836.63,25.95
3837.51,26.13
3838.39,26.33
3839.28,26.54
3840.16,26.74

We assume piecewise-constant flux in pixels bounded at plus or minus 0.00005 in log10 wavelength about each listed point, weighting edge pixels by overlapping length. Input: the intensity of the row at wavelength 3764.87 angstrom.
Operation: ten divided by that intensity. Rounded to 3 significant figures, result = 0.382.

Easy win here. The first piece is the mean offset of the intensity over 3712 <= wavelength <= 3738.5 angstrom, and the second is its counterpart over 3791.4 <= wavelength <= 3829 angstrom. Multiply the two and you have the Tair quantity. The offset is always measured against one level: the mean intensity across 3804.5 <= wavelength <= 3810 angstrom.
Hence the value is -0.3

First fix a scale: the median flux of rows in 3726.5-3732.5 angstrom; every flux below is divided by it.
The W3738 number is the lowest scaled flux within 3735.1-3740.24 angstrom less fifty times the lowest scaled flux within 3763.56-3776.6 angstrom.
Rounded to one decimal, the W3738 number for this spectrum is -47.8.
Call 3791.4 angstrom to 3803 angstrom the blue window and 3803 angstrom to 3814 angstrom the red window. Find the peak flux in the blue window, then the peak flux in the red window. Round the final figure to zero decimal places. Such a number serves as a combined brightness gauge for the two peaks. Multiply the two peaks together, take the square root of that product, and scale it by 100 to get 2472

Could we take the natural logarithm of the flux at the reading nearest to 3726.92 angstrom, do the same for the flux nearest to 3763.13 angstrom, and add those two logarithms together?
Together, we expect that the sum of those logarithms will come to 6.53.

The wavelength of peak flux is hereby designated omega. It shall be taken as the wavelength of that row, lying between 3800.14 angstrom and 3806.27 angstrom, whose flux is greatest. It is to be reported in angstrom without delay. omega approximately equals 3804.96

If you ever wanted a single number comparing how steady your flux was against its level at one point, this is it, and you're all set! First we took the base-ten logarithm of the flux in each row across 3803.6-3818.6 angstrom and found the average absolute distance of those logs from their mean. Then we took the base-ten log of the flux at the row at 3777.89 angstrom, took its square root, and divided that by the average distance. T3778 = 731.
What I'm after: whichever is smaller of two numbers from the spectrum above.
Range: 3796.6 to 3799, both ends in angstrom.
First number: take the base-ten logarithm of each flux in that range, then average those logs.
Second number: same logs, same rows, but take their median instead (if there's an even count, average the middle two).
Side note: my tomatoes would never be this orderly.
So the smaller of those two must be 1.38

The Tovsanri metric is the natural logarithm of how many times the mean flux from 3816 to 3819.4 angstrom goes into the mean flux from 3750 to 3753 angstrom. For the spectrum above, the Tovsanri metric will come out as 0.11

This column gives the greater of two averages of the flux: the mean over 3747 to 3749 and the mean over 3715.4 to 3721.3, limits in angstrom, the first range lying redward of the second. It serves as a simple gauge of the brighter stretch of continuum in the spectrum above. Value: 26.5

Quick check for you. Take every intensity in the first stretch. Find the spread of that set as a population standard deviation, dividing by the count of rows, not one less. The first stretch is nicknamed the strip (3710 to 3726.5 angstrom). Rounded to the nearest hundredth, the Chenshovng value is 0.18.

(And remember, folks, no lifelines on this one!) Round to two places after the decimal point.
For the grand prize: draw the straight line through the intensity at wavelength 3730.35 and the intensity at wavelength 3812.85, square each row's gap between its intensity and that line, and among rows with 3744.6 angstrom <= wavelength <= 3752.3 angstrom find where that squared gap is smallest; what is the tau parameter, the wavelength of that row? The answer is 3744.98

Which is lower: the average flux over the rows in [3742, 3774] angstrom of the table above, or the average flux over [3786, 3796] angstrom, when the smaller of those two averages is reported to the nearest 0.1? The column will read 24.8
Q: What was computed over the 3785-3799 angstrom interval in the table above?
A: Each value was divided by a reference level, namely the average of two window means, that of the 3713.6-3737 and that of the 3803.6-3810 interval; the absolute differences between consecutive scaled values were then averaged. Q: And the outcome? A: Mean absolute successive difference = 0.0029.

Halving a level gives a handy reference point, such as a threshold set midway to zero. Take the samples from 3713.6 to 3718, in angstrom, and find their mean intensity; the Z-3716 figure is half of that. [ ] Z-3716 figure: 13.3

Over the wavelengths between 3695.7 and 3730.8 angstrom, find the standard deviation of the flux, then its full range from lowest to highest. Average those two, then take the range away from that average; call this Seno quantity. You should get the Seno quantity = -0.7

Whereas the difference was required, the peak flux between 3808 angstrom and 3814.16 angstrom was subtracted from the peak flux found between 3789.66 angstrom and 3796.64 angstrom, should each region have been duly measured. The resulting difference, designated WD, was 0.11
